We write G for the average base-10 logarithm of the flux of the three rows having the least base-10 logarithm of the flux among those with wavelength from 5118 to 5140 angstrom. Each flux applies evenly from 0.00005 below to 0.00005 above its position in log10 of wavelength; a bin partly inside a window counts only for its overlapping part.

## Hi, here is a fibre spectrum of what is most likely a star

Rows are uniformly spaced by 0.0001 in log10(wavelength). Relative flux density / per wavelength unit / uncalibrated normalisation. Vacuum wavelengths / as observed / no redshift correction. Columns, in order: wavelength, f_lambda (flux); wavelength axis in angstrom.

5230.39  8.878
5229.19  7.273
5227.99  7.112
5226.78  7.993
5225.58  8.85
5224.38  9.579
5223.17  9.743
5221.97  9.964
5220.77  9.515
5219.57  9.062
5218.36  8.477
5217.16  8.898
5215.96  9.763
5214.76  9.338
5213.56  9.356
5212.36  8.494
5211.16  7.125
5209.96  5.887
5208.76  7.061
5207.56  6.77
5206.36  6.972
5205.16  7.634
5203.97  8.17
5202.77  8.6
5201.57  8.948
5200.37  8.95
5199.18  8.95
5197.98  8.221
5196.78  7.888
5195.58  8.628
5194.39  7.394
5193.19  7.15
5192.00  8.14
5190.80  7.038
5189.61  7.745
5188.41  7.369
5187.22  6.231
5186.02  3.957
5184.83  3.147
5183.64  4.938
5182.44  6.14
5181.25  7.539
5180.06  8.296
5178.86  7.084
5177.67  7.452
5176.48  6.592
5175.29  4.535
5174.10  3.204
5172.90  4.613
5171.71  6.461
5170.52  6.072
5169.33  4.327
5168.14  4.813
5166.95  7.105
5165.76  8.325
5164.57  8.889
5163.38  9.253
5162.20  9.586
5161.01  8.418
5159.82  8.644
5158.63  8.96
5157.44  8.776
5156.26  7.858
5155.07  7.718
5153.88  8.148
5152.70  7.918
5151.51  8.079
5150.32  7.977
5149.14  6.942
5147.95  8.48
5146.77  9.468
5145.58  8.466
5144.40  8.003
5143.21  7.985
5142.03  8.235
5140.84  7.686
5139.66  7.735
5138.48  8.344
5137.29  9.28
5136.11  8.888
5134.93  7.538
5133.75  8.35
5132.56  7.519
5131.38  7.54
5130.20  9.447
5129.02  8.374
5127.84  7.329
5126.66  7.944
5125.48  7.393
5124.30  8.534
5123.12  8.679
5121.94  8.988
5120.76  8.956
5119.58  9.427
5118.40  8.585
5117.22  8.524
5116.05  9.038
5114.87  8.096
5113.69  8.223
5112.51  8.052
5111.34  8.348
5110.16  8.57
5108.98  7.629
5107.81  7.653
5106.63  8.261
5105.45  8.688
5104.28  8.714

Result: 0.87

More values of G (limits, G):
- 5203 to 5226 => 0.81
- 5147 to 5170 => 0.72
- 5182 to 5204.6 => 0.60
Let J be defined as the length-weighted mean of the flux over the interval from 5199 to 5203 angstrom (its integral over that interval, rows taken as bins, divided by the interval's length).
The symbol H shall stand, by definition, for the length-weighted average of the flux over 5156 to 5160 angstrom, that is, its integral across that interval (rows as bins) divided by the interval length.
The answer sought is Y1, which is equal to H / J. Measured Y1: 0.97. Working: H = 8.62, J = 8.9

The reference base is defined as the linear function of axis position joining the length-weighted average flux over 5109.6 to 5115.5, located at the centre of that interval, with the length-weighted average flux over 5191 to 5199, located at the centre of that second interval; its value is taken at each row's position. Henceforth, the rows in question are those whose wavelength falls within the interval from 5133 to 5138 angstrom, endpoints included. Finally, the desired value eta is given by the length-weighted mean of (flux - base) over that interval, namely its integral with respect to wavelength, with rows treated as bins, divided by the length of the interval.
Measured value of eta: 0.32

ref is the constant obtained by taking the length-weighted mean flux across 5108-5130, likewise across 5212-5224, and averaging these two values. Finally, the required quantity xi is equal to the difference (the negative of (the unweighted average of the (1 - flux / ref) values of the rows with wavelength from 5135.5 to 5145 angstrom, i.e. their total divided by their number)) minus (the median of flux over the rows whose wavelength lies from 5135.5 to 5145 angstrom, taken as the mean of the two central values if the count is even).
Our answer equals -8.18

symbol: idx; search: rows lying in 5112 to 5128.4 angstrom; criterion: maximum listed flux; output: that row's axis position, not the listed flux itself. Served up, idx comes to 5119.58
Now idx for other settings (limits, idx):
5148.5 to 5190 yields 5162.20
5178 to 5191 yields 5180.06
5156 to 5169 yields 5162.20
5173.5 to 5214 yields 5213.56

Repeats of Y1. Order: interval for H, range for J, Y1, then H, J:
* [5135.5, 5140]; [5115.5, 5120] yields 0.97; 8.61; 8.9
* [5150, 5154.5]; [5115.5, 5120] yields 0.90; 8.02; 8.9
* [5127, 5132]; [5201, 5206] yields 0.99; 8.17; 8.3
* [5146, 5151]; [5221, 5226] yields 0.86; 8.22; 9.6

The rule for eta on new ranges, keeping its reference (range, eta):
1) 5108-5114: -0.14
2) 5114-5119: 0.30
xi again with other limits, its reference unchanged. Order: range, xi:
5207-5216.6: -7.91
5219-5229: -9.27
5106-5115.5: -8.24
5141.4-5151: -8.19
